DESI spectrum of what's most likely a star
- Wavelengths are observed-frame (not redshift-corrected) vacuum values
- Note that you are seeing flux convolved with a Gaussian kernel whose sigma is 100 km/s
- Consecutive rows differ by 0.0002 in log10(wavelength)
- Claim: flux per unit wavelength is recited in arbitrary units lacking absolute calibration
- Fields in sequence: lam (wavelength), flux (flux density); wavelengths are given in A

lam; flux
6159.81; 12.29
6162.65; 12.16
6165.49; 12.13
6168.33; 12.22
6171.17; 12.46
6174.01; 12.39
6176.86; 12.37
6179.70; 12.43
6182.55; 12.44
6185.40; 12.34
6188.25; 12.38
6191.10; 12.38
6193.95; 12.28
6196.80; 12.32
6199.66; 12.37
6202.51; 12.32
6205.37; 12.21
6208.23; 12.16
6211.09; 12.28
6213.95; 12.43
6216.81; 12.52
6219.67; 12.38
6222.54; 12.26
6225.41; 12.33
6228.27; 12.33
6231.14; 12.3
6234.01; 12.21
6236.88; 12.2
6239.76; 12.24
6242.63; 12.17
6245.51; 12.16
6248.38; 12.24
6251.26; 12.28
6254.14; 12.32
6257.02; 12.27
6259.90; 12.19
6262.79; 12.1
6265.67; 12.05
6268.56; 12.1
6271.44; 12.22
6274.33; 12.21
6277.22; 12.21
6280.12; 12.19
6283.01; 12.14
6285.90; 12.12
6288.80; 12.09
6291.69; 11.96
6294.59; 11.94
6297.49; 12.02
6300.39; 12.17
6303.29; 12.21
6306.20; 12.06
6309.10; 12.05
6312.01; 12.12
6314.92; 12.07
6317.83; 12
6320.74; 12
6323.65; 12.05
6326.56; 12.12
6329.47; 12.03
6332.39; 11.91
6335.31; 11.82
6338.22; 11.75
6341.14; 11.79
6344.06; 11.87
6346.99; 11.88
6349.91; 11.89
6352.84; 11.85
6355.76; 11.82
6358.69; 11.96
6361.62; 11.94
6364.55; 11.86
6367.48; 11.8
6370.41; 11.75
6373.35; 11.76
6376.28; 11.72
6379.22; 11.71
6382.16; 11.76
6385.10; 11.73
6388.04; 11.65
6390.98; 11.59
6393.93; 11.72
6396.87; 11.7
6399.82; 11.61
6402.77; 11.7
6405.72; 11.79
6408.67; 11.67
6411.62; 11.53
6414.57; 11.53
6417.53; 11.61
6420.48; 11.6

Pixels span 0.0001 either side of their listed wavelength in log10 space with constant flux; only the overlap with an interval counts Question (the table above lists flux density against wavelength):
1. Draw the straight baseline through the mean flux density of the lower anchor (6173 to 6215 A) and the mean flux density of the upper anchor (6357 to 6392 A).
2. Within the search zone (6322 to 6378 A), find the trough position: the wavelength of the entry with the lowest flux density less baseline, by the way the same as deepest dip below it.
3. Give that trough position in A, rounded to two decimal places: 6338.22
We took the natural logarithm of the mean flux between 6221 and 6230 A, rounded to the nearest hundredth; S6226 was 2.51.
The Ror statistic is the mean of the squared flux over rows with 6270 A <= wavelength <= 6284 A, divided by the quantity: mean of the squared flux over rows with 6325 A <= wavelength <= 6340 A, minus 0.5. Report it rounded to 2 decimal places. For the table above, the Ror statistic 1.05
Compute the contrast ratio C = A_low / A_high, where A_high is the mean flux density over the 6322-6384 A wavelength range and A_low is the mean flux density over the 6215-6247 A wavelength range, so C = 1.04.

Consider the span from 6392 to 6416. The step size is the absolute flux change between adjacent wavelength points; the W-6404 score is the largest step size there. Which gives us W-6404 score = 0.14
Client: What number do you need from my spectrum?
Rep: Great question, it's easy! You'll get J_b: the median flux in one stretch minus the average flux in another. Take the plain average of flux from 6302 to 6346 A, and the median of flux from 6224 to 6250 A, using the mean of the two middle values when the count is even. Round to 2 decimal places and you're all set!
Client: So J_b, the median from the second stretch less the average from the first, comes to 0.25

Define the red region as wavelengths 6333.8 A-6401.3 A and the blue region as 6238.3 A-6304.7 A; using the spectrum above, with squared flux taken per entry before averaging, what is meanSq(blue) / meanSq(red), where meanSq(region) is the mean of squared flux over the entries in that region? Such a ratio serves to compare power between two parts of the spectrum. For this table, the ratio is 1.07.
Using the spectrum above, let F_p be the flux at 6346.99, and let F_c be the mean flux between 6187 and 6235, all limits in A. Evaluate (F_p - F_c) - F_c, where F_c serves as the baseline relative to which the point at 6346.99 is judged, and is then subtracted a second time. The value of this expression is -12.8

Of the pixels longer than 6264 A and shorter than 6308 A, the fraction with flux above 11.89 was 1.00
